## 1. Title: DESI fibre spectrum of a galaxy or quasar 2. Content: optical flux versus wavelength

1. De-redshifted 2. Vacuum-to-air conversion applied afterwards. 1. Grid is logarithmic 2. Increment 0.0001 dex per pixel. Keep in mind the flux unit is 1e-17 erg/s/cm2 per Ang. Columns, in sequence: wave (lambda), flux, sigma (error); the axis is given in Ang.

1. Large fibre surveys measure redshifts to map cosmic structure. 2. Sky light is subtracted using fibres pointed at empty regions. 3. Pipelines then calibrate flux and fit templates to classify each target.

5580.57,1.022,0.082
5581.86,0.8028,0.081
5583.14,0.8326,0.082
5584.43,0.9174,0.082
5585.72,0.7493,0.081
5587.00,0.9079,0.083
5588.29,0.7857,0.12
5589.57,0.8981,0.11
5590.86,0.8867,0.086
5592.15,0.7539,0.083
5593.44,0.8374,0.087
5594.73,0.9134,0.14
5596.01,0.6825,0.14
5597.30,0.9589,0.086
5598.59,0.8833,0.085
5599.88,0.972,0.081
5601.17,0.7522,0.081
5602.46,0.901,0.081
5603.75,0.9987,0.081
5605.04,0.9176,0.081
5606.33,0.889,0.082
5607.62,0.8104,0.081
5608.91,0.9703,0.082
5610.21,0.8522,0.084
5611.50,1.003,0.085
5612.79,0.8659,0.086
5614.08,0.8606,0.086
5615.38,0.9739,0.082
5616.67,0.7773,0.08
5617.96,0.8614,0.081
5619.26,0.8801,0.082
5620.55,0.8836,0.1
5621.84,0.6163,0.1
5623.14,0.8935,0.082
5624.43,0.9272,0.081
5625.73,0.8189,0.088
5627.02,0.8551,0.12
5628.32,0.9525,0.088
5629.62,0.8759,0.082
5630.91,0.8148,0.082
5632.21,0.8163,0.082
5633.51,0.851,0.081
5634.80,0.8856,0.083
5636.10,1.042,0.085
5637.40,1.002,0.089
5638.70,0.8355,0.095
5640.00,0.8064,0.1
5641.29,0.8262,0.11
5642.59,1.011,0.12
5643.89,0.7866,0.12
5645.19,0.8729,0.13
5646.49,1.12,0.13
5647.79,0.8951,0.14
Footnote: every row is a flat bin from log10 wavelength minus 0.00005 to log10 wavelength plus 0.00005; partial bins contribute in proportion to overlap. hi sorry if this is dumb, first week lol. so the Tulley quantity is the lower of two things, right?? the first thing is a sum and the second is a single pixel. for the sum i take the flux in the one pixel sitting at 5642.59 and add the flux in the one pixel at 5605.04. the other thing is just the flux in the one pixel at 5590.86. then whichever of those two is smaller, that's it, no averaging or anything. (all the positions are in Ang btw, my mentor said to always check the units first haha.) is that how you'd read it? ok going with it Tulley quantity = 0.89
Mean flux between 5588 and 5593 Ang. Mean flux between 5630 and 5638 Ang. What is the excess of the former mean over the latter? -0.07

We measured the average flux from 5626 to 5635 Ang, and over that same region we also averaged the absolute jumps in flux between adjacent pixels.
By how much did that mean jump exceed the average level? -0.81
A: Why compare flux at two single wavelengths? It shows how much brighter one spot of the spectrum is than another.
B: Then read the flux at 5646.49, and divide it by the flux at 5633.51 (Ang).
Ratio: 1.316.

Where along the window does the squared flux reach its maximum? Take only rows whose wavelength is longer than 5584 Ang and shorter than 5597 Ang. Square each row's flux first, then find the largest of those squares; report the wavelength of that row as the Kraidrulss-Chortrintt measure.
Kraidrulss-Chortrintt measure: 5584.43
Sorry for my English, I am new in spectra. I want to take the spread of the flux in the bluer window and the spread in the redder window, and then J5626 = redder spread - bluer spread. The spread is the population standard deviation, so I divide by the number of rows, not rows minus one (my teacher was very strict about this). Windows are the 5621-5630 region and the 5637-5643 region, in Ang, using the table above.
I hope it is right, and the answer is -0.01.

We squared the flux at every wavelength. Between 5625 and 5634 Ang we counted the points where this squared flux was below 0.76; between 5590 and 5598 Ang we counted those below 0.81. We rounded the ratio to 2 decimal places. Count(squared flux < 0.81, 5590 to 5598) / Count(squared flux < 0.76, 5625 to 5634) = 0.80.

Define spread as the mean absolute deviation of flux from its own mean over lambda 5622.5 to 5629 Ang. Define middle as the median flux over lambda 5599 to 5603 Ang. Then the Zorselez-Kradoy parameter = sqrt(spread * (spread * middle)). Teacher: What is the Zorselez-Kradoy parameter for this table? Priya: 0.040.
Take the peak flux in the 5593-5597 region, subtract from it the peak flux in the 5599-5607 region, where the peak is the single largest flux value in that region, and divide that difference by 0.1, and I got -0.85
